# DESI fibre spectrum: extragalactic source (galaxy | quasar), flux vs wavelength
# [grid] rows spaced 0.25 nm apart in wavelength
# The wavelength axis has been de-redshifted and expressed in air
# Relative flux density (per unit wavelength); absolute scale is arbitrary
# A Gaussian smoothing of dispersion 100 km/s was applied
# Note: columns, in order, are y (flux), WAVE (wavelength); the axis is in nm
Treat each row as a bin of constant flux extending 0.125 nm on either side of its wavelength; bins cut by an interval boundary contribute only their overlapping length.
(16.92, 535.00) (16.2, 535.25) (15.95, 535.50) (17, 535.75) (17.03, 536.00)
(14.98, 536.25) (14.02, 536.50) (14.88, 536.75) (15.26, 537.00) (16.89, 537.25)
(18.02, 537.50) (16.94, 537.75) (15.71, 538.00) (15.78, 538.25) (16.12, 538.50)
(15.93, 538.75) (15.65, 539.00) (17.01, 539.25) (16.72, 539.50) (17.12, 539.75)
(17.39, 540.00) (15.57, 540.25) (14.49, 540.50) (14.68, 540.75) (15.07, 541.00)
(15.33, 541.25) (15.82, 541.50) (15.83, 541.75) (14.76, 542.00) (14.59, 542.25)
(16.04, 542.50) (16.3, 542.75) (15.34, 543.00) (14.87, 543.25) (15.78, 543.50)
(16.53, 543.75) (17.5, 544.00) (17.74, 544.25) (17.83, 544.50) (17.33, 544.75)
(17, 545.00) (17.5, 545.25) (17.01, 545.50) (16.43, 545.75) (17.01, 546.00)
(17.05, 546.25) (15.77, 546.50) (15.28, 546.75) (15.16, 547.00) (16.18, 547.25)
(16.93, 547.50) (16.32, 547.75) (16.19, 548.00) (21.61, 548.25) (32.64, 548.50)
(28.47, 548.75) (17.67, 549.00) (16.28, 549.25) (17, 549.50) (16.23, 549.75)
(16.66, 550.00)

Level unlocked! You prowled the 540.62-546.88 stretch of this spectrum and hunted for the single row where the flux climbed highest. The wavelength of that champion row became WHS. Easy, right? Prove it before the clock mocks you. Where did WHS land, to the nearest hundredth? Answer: 544.50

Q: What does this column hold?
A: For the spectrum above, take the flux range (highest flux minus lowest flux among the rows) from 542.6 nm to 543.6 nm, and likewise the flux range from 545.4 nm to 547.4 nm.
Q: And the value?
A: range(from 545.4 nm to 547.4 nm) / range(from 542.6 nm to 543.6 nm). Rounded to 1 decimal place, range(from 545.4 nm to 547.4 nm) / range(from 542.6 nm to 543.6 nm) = 1.3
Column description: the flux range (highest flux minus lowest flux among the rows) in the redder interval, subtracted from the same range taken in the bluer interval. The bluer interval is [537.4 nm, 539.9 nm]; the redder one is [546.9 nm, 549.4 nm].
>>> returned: -15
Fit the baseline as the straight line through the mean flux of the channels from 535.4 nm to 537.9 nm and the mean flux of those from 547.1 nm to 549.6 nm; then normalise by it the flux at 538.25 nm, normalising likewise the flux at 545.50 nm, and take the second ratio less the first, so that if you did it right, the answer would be -0.05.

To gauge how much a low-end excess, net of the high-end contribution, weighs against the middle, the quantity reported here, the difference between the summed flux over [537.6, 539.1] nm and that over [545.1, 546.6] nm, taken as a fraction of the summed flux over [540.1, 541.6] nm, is -0.051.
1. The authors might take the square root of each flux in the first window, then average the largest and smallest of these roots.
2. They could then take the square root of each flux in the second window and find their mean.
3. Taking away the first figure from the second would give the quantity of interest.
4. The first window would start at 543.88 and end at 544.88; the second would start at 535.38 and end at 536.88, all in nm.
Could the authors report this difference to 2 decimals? -0.24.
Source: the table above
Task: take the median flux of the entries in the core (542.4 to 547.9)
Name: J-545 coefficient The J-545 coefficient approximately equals 16.5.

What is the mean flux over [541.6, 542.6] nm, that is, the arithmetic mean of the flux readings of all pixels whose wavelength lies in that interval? 15.3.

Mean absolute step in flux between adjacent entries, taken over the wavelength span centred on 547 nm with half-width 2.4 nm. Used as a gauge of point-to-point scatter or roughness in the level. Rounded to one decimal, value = 2.2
